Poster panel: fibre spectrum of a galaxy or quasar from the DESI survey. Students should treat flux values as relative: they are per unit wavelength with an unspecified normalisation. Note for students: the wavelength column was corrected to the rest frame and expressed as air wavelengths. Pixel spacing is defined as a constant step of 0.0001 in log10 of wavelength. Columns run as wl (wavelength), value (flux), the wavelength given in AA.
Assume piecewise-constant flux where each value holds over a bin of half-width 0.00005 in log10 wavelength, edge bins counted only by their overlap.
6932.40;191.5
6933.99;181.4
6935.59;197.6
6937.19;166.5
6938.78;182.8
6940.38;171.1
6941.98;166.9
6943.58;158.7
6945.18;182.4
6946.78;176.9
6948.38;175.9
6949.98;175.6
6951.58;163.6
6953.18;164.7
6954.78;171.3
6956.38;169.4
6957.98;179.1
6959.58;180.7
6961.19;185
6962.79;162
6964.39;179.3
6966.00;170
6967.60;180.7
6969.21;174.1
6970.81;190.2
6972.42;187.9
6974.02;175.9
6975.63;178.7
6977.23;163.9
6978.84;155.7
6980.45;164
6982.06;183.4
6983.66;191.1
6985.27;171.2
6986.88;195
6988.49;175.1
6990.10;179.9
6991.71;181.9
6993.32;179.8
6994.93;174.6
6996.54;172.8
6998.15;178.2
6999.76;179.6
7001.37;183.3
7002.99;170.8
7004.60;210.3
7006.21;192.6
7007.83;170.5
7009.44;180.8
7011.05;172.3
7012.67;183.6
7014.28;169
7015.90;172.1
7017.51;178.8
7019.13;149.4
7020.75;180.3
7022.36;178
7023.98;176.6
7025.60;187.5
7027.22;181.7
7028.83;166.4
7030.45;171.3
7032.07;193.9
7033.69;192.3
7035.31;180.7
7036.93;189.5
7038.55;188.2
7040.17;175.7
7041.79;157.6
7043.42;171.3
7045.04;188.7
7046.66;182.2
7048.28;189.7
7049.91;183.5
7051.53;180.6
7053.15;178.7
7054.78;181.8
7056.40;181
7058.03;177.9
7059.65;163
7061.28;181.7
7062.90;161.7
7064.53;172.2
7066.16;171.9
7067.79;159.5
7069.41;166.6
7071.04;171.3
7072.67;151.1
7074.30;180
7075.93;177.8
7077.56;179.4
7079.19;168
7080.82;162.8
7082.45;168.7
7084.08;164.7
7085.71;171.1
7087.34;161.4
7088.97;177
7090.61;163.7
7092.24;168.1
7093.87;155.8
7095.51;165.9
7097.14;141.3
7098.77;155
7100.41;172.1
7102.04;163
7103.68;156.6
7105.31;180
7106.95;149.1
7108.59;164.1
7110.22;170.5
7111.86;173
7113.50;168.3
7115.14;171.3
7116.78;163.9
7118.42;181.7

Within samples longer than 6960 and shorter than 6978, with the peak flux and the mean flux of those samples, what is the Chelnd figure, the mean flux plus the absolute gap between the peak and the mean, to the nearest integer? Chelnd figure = 190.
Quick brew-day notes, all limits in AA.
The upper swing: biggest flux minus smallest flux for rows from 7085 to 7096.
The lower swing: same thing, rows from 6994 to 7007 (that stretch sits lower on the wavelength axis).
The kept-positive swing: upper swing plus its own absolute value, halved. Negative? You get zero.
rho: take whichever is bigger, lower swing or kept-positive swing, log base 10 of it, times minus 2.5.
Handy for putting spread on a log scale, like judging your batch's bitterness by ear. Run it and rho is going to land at -3.99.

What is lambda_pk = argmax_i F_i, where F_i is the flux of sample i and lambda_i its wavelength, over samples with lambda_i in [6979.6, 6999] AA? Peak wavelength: 6986.88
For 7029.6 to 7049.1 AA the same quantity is 7032.07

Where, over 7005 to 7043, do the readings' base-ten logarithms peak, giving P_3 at 7032.07 AA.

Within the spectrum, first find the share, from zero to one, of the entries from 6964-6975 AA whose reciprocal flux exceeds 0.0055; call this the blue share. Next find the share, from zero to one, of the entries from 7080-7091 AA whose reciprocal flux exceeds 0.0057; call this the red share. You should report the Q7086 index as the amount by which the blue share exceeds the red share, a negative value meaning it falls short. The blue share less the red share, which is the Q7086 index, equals -0.14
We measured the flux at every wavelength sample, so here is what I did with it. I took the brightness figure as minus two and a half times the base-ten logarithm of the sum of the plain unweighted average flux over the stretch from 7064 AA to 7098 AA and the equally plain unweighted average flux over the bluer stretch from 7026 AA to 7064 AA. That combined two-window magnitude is -6.35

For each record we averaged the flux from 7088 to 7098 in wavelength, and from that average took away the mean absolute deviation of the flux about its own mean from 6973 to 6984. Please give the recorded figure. 152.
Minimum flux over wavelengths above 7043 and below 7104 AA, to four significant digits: 141.3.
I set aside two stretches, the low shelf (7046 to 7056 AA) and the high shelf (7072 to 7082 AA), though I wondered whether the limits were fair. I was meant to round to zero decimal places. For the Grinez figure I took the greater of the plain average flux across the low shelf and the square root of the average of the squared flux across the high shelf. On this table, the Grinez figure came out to 183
